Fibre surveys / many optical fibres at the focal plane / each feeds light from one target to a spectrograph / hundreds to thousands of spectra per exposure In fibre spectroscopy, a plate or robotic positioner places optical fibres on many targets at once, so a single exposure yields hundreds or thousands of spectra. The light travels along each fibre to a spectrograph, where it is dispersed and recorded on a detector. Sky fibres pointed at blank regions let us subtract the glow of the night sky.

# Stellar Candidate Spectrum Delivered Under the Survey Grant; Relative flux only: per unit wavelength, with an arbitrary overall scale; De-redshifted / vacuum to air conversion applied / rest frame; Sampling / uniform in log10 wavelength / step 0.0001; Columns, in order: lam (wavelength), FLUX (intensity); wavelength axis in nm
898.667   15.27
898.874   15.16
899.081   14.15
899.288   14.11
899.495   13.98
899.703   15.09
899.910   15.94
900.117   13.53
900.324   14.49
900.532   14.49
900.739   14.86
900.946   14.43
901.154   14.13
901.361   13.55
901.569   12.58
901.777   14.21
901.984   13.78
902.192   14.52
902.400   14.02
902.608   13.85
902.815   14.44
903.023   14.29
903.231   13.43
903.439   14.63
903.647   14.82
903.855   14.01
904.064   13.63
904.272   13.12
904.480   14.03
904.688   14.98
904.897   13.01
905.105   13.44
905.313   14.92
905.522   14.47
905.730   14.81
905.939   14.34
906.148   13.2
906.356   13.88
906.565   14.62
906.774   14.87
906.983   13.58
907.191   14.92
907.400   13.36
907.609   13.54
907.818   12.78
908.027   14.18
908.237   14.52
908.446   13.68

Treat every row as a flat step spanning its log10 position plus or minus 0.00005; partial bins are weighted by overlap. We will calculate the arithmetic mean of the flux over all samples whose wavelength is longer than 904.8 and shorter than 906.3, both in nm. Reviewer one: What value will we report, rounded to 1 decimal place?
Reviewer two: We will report 14.0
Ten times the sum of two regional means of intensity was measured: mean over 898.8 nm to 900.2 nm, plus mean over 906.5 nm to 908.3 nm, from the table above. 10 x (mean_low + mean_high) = 286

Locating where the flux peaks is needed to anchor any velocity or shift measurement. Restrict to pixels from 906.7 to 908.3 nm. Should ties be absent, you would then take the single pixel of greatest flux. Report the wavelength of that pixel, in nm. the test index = 907.191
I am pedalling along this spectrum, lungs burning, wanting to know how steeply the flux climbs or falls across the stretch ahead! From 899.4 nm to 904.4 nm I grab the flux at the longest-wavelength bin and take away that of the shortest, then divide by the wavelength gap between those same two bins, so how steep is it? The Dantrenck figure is -0.18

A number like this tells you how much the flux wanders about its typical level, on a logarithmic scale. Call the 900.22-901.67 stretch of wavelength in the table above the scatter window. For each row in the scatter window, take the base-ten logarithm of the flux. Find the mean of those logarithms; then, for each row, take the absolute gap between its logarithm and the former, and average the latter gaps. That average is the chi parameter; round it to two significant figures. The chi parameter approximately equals 0.018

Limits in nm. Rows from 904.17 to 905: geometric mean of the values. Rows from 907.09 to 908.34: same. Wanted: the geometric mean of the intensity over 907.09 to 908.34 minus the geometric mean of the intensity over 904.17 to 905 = 0.1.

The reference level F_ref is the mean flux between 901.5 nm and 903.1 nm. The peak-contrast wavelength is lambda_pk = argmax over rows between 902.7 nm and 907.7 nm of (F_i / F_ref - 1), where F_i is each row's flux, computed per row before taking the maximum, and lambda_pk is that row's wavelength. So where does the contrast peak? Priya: 904.688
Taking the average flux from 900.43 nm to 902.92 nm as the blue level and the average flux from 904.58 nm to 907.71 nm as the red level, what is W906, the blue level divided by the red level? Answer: 0.996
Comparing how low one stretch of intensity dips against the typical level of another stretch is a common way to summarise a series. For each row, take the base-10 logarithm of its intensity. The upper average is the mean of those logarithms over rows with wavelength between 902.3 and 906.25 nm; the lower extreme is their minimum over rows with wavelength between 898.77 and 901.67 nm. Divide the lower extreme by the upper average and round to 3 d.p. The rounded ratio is 0.958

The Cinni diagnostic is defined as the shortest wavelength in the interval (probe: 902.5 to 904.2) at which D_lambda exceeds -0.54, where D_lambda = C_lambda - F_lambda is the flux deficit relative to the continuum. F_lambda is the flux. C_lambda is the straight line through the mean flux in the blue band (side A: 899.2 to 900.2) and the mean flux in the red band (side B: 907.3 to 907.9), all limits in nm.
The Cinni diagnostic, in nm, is 902.608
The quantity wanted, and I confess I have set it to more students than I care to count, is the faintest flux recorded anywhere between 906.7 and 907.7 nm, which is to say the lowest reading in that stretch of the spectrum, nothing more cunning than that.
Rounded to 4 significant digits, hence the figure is 13.36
